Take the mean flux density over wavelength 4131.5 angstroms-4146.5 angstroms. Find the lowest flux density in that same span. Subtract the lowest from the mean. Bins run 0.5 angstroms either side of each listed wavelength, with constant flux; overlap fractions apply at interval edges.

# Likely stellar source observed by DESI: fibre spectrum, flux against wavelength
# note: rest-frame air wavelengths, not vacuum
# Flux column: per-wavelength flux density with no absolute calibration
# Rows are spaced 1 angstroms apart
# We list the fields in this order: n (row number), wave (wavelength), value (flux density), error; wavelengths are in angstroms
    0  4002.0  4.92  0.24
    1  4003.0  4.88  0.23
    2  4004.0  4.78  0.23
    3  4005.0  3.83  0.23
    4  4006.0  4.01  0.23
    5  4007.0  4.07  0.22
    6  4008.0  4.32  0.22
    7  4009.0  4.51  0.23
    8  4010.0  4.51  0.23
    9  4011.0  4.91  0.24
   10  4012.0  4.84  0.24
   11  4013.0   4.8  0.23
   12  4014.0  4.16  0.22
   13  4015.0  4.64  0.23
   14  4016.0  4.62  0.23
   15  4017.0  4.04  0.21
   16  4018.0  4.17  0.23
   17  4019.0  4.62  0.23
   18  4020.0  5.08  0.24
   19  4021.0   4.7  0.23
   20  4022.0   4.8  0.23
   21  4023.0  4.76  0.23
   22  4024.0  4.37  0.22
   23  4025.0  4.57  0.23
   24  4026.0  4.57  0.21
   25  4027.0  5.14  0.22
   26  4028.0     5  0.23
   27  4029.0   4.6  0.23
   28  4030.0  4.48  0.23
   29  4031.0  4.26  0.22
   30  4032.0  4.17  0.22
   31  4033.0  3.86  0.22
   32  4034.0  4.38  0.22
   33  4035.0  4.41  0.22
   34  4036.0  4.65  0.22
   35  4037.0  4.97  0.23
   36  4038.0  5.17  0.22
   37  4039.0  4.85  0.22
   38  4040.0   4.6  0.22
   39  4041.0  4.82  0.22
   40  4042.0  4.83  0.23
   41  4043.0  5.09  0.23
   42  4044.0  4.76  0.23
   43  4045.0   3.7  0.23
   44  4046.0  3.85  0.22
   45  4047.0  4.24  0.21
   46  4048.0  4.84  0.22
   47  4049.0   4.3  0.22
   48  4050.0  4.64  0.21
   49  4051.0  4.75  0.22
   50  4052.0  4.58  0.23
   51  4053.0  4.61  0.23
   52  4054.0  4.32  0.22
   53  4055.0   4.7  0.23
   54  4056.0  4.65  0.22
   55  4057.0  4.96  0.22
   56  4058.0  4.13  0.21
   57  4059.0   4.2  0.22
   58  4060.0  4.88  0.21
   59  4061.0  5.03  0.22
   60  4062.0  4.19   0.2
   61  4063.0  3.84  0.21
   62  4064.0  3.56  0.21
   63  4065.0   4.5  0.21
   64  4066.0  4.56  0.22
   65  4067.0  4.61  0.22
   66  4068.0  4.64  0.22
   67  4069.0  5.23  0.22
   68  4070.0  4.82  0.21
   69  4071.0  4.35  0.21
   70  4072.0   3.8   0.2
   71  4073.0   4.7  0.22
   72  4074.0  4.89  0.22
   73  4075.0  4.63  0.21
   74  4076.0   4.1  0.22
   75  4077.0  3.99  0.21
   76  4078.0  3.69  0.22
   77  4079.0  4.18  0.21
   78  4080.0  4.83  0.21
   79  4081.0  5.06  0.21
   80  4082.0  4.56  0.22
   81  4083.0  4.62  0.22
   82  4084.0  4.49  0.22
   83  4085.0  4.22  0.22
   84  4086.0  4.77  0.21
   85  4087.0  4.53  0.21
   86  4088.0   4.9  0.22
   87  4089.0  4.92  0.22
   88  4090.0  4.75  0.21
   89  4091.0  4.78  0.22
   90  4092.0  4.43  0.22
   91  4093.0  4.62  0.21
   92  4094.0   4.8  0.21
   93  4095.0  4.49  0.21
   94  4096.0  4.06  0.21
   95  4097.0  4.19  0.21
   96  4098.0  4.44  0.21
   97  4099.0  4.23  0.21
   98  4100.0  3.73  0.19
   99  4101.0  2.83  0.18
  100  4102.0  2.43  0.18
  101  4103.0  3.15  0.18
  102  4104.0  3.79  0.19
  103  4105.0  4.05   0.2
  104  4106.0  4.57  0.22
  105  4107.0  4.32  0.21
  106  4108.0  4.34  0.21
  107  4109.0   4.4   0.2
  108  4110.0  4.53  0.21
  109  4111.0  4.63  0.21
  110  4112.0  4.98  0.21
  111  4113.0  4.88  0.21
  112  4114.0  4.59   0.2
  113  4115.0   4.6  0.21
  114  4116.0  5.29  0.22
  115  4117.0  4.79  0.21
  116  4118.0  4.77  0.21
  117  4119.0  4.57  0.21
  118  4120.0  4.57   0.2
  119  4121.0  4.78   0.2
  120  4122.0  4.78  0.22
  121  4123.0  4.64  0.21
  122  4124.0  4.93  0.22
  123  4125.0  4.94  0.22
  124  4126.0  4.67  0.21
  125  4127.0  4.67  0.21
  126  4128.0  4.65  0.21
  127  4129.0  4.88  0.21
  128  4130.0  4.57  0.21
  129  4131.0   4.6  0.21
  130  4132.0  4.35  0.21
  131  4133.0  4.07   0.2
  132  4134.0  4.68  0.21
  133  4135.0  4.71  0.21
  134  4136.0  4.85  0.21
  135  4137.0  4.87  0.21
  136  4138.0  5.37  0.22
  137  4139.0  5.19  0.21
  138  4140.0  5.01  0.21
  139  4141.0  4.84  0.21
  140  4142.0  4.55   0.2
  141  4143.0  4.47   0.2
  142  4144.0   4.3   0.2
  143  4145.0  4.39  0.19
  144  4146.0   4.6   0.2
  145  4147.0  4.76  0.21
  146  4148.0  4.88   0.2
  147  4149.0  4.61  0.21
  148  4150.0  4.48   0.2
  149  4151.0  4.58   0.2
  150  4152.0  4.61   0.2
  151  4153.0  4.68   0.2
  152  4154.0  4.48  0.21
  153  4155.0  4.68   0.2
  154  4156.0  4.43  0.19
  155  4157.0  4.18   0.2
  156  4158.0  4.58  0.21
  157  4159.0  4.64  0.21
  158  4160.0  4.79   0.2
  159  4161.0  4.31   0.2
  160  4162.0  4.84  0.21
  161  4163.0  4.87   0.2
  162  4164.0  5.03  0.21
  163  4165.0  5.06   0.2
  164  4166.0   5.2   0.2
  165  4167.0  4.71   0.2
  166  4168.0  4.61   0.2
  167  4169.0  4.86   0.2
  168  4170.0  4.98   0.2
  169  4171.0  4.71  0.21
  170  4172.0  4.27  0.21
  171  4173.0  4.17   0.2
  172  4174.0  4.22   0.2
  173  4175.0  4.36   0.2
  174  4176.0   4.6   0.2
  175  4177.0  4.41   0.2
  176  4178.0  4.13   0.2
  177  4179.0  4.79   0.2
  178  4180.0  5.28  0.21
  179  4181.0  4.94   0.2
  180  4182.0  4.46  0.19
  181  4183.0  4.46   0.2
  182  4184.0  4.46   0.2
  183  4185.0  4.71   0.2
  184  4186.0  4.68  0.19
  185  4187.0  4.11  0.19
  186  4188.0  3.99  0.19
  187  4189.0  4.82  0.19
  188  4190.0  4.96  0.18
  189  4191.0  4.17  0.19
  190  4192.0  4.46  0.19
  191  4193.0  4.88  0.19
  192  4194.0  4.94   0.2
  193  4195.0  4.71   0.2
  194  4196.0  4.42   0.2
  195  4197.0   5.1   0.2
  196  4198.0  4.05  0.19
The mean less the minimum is 0.61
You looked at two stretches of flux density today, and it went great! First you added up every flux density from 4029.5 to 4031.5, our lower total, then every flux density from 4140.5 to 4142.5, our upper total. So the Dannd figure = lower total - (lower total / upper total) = 7.8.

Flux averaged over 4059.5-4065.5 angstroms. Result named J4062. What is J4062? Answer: 4.33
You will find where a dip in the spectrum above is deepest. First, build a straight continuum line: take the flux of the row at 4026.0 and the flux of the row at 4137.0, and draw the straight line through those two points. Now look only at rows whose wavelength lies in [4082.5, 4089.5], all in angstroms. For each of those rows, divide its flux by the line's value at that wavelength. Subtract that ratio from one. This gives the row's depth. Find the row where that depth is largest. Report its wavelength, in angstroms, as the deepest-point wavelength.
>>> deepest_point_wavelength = 4085.0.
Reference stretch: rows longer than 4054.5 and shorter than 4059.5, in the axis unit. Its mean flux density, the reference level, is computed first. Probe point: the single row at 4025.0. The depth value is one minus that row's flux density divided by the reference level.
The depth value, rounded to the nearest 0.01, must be -0.01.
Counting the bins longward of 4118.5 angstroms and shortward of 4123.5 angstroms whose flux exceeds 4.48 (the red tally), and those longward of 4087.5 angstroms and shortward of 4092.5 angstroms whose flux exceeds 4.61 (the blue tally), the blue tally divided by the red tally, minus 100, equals -99.2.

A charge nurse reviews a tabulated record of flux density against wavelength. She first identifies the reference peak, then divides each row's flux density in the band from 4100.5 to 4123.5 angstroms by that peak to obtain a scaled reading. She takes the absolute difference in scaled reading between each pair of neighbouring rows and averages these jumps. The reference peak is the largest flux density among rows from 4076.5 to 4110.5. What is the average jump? 0.0504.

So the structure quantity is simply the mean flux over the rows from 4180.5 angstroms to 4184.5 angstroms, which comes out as 4.58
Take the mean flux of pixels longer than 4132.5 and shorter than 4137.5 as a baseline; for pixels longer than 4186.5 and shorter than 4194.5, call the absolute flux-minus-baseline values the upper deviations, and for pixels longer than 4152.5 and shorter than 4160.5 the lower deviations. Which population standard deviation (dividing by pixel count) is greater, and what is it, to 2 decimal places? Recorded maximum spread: 0.16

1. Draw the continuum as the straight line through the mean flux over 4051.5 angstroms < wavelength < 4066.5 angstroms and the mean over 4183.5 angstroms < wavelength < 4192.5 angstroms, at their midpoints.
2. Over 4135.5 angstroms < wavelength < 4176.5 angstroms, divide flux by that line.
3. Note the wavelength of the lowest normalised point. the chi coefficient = 4173.0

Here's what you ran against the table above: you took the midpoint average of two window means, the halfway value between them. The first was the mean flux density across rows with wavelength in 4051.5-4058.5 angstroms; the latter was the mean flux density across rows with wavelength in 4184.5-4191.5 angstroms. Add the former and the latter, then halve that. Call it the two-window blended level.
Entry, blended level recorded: 4.53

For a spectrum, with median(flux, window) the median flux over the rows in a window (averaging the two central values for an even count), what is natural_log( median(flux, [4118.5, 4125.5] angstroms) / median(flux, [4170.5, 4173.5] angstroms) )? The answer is 0.11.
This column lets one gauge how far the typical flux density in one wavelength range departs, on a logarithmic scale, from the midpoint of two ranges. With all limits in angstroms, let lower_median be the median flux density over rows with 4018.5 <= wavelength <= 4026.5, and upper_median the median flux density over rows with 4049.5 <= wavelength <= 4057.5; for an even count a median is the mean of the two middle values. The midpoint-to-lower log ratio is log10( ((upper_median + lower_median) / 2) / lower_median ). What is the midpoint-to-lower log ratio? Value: 0.00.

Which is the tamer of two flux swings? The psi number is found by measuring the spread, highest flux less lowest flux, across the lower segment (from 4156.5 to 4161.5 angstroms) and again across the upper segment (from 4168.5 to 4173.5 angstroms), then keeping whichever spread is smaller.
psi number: 0.61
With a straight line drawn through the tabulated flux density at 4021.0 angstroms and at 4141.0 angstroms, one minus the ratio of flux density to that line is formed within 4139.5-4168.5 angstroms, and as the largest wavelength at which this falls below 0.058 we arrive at 4168.0 angstroms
